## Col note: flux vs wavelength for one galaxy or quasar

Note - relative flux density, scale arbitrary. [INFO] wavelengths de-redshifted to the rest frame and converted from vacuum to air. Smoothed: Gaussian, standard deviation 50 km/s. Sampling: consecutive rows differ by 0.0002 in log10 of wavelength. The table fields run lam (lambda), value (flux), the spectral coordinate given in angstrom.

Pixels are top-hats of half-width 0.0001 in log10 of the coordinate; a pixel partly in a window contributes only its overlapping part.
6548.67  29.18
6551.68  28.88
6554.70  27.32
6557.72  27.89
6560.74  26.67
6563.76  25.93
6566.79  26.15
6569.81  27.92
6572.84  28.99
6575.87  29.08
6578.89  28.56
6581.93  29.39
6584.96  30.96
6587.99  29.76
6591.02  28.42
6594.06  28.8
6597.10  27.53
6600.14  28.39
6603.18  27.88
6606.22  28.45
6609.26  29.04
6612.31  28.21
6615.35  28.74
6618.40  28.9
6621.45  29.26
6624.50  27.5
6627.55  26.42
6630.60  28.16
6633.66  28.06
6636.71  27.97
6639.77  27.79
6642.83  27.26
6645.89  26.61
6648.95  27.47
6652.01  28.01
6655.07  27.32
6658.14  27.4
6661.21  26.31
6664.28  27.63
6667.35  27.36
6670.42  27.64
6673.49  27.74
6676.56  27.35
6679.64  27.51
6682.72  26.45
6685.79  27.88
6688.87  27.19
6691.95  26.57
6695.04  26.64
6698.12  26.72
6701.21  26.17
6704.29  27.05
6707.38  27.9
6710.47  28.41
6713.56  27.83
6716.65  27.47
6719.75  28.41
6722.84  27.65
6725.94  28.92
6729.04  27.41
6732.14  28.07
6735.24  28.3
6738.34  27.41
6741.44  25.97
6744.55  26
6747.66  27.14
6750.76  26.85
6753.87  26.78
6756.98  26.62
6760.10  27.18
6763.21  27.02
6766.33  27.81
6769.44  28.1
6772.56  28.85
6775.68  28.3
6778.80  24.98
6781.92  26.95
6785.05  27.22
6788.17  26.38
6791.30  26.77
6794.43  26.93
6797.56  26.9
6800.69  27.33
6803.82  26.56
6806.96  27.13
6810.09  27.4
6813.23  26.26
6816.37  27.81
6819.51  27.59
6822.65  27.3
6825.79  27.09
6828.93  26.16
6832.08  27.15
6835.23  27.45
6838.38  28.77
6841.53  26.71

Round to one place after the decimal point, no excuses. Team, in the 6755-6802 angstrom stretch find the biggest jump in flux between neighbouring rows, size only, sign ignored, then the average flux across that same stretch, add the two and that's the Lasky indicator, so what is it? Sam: 30.5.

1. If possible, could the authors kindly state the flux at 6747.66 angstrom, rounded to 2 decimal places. 27.14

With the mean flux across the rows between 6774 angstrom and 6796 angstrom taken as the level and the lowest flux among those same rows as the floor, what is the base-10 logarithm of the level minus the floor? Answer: 0.3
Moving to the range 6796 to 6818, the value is -0.1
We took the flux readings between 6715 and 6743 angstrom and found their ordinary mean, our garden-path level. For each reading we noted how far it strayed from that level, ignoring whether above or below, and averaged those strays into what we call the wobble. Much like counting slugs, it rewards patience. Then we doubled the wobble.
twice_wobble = 1.23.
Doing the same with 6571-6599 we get 1.32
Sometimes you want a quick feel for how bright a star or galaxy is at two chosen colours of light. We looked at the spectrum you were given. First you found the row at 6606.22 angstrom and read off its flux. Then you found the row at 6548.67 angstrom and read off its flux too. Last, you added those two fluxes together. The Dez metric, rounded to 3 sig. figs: 57.6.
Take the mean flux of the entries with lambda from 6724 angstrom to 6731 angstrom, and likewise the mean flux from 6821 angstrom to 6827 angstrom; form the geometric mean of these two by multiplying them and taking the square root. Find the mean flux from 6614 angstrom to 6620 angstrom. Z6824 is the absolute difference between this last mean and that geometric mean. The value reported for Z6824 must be 1.1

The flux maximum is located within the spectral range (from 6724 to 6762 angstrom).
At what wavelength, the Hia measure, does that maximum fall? 6725.94 angstrom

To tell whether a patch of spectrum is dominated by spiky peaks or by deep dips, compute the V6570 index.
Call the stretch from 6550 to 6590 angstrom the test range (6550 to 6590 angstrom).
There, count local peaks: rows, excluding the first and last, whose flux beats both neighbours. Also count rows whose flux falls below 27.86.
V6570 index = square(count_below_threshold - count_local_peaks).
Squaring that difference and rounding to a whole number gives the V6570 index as 1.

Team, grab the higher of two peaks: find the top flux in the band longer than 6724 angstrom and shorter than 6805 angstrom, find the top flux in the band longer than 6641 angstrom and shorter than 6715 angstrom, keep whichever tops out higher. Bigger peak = 28.9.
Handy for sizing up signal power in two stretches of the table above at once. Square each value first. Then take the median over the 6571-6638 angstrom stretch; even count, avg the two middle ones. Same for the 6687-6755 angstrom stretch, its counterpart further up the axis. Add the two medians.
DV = 1558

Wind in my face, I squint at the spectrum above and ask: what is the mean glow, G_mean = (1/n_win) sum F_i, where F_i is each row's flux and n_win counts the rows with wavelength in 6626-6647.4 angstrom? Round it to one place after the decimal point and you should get 27.5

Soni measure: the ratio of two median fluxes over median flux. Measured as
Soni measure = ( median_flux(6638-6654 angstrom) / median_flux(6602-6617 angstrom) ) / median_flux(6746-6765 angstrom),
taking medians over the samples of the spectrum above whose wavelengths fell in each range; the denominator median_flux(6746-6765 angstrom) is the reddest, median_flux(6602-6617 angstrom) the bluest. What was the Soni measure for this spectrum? 0.0358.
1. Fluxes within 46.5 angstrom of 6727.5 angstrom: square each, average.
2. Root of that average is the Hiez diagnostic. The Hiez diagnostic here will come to 27.4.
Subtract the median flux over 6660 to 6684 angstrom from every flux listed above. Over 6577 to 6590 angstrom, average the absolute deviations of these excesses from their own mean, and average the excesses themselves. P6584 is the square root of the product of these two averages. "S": 1.2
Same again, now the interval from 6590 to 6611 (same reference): 0.6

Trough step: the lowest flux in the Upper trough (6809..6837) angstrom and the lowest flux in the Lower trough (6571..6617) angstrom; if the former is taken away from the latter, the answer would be 1.4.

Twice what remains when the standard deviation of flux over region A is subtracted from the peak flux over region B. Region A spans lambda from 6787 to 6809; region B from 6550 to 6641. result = 61.3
